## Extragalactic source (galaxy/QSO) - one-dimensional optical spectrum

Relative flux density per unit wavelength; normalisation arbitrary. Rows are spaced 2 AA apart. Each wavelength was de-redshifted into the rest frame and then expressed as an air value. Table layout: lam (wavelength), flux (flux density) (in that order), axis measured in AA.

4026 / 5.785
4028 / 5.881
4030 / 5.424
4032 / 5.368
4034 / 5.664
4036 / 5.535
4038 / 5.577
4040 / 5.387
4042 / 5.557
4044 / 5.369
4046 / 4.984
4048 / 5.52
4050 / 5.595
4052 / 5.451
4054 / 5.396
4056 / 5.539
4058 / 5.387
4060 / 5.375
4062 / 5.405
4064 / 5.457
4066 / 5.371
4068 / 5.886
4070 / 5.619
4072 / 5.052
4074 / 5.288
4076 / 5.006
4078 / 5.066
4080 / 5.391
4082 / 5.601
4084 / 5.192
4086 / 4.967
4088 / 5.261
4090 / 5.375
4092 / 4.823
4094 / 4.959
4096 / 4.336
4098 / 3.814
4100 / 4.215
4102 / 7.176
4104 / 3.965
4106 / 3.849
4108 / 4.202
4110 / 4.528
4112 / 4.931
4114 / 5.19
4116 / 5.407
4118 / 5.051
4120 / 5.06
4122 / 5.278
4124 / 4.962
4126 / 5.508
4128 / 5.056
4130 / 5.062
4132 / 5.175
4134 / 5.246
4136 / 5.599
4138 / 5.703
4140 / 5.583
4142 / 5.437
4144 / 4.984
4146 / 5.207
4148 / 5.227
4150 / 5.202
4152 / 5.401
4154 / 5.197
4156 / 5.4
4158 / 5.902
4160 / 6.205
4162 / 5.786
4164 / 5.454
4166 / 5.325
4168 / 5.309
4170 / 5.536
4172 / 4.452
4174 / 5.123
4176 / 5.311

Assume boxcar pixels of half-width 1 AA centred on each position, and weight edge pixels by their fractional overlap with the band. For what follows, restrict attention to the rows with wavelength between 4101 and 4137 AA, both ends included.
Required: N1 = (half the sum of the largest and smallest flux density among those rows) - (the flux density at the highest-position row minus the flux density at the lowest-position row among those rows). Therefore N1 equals 7.09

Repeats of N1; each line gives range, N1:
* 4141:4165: 5.58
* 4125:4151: 5.65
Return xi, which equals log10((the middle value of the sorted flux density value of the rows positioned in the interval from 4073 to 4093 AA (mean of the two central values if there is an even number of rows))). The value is 0.718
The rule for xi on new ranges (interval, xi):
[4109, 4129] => 0.704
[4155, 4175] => 0.735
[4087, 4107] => 0.661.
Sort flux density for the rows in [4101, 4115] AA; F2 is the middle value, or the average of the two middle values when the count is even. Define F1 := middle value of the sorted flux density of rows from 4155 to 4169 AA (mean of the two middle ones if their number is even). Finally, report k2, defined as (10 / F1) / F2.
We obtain 0.405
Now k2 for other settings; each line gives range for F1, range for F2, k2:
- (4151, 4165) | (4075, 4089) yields 0.353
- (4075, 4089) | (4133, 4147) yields 0.354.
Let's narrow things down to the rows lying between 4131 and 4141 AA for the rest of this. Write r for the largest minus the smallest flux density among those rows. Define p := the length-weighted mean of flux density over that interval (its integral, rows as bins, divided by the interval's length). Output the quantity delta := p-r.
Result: 4.9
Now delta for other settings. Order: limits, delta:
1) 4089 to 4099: 3.1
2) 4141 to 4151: 4.8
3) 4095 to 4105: 1.3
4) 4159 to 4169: 4.7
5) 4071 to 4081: 4.8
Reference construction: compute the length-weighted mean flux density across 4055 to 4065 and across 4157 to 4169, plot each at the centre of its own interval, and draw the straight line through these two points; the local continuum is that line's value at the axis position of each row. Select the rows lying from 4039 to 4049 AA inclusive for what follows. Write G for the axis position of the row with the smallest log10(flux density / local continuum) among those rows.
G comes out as 4046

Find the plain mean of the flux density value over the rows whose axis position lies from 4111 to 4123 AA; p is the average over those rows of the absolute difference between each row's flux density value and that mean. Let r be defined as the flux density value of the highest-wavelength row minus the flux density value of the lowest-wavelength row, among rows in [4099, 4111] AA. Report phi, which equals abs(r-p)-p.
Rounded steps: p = 0.14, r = 0.3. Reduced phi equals 0.04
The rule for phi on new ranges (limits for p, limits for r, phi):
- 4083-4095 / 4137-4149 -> 0.48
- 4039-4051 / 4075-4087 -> 0.04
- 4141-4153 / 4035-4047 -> 0.55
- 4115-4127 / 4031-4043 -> -0.18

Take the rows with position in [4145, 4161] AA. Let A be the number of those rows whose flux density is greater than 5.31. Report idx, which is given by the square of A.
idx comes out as 16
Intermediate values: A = 4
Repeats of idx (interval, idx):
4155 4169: 36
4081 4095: 4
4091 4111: 1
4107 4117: 1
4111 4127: 4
